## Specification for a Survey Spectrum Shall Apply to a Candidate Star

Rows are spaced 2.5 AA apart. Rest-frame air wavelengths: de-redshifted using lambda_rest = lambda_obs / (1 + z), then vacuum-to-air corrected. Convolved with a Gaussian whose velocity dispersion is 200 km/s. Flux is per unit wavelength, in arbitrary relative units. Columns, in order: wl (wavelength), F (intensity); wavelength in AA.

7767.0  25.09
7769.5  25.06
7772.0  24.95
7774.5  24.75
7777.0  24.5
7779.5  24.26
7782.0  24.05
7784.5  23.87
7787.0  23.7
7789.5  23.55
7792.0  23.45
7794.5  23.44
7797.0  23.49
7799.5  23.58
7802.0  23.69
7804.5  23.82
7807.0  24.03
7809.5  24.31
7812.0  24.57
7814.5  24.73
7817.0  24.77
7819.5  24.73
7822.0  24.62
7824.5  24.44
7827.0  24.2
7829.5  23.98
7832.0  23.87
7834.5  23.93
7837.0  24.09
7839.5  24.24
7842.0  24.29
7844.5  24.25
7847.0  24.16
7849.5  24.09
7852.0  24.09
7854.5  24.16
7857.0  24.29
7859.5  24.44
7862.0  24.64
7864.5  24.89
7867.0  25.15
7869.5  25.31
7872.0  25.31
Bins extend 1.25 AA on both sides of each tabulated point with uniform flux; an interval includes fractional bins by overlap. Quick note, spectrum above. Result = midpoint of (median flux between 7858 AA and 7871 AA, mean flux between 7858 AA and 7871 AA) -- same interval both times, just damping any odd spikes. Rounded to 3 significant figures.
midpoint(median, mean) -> 24.9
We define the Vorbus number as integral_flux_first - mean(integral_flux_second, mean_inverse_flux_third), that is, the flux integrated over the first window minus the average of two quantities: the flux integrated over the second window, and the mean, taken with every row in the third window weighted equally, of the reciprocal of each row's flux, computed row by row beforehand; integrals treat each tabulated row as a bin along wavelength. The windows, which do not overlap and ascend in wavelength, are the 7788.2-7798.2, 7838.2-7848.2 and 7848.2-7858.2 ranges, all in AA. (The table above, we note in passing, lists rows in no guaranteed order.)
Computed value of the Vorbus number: 114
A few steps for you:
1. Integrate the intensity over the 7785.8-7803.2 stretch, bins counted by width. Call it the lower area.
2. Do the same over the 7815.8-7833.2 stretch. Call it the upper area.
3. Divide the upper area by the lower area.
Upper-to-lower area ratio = 1.03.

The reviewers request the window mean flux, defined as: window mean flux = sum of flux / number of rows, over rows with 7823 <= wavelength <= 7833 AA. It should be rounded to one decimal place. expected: 24.1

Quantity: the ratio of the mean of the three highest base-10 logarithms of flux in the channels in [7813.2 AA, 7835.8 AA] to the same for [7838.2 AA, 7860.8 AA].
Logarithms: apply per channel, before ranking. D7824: 1.01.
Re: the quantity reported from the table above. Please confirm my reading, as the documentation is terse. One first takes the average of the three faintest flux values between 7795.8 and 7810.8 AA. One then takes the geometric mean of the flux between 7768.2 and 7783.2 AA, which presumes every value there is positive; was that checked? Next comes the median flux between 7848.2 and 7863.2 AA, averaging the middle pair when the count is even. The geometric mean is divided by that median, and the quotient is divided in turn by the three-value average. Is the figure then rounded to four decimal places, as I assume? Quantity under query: 0.0430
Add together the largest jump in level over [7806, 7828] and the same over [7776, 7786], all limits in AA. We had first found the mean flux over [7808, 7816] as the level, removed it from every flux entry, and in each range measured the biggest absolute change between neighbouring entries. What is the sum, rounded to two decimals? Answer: 0.52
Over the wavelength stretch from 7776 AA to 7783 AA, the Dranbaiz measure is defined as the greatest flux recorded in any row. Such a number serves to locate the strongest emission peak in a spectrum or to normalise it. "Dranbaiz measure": 24.5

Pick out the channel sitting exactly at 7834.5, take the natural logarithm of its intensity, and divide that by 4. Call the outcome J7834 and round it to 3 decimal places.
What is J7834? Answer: 0.794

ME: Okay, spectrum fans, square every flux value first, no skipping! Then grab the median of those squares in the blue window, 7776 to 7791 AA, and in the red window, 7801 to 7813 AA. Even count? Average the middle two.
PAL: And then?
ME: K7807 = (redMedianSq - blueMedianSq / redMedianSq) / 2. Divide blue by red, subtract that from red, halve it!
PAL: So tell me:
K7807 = 288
